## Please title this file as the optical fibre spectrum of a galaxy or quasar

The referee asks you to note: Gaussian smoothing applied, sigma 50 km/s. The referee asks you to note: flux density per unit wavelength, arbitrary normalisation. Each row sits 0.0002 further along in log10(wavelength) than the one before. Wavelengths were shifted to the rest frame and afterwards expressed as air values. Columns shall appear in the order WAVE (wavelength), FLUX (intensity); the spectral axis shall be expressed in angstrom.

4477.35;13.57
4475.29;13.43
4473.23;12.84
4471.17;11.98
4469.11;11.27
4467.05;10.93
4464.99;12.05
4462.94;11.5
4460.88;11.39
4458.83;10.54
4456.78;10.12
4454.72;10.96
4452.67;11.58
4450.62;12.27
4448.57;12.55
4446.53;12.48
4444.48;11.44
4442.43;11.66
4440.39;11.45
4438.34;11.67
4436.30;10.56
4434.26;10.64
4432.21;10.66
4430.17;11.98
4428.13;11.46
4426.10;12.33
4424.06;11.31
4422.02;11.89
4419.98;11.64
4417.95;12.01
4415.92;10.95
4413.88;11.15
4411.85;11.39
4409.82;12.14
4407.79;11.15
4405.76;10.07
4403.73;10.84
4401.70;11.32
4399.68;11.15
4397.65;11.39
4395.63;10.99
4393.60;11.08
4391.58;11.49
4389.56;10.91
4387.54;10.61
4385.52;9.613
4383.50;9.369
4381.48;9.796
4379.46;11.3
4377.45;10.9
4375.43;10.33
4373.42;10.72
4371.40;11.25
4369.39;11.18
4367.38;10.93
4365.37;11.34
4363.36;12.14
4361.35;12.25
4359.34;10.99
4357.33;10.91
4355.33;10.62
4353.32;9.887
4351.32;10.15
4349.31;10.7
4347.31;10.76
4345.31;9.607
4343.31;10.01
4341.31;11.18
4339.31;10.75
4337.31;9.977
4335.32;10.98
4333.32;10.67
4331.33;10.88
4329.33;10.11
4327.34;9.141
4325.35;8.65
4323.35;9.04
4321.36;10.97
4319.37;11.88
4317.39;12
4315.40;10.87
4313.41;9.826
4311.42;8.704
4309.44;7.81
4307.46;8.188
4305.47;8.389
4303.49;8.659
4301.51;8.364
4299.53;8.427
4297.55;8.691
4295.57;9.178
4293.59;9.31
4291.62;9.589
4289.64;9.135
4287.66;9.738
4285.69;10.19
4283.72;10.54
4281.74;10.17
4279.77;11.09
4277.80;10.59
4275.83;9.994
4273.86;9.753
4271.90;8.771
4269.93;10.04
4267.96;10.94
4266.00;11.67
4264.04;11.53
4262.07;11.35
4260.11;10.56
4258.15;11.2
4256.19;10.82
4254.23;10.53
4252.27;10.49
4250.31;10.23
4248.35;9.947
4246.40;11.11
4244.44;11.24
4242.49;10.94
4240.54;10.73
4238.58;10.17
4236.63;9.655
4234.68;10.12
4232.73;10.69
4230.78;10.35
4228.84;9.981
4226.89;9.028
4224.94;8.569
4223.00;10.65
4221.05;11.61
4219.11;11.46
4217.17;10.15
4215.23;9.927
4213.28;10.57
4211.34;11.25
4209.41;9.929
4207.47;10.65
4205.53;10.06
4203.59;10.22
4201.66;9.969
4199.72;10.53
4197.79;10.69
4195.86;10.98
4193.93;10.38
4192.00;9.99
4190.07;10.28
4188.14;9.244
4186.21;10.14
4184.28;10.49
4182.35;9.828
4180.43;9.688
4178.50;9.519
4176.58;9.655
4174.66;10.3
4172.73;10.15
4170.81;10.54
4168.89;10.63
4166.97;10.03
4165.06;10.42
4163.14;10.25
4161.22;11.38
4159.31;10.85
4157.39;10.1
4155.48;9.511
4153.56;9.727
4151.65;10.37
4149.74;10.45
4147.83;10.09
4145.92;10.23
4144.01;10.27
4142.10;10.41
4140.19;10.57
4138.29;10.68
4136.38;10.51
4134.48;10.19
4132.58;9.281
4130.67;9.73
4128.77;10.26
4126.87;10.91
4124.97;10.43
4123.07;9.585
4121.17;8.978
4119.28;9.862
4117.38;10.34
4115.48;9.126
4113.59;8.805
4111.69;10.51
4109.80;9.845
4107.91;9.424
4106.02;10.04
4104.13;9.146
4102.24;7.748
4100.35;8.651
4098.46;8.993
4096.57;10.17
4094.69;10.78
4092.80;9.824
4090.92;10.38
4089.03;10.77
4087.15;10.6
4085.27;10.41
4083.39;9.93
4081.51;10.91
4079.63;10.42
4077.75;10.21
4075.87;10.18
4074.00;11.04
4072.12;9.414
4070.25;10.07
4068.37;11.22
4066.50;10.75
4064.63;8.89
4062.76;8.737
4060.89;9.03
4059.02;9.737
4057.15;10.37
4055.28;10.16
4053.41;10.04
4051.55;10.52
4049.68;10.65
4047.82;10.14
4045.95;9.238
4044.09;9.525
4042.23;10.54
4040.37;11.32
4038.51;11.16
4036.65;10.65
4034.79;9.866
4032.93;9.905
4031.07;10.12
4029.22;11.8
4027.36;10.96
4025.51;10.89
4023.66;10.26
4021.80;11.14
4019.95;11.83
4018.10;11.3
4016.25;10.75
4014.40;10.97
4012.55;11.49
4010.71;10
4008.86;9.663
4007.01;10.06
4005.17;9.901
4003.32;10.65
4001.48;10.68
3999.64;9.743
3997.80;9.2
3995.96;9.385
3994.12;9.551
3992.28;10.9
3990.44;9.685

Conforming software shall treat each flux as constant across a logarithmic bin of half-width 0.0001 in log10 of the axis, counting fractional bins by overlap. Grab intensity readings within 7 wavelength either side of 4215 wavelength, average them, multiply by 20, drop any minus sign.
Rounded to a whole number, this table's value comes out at 214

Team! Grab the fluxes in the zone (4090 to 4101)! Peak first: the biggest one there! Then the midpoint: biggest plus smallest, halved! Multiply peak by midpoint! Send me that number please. 105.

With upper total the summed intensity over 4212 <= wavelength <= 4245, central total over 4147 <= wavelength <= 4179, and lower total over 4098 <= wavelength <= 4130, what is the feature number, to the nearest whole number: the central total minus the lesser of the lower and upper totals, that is 11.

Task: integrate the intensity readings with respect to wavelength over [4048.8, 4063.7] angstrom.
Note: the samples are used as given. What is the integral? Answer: 148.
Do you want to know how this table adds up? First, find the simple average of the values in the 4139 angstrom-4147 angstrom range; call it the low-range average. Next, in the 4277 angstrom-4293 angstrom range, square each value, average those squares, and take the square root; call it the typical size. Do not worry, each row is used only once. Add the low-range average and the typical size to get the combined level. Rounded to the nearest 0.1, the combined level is 20.5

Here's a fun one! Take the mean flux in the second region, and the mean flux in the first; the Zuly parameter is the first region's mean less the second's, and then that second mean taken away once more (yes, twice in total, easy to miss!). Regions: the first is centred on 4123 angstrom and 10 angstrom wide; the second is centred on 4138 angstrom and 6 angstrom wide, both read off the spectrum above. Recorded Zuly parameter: -11.2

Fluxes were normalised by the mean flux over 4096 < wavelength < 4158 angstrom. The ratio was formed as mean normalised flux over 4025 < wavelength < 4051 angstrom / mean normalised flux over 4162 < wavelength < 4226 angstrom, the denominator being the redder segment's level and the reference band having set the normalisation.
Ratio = 1.02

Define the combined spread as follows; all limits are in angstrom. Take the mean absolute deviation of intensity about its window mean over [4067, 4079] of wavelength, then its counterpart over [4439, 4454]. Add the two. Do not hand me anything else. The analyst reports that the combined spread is 1.0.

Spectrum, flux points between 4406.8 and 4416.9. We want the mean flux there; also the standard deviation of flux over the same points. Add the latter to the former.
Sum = 11.8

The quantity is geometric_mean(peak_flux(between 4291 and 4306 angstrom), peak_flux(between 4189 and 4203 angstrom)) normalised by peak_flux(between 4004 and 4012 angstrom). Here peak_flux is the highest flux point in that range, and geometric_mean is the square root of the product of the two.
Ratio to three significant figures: 1.02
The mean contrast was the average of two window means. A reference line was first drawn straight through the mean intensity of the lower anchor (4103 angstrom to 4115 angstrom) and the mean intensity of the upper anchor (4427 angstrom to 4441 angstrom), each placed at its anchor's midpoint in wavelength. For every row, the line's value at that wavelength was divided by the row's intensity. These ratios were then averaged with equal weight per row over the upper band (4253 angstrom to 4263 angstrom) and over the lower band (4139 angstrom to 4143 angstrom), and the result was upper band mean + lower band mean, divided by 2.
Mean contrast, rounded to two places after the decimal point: 0.94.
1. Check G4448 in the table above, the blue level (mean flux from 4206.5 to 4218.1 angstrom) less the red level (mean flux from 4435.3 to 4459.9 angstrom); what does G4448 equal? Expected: -1.03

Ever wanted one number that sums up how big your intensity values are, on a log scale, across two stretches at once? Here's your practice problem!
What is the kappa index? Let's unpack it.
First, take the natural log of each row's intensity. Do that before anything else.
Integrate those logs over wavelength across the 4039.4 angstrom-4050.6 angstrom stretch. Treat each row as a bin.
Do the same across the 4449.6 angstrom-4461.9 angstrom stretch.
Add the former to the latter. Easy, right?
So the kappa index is 56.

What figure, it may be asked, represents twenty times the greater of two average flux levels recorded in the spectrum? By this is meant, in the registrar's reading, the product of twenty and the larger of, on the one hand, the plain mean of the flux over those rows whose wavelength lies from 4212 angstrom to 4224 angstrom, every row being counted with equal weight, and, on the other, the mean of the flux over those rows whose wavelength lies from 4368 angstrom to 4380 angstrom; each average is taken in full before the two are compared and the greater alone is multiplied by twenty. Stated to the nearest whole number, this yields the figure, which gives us 219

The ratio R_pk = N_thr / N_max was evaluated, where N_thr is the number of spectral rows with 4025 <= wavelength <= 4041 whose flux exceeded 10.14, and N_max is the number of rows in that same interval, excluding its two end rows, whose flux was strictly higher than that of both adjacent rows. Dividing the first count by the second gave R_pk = 6.0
